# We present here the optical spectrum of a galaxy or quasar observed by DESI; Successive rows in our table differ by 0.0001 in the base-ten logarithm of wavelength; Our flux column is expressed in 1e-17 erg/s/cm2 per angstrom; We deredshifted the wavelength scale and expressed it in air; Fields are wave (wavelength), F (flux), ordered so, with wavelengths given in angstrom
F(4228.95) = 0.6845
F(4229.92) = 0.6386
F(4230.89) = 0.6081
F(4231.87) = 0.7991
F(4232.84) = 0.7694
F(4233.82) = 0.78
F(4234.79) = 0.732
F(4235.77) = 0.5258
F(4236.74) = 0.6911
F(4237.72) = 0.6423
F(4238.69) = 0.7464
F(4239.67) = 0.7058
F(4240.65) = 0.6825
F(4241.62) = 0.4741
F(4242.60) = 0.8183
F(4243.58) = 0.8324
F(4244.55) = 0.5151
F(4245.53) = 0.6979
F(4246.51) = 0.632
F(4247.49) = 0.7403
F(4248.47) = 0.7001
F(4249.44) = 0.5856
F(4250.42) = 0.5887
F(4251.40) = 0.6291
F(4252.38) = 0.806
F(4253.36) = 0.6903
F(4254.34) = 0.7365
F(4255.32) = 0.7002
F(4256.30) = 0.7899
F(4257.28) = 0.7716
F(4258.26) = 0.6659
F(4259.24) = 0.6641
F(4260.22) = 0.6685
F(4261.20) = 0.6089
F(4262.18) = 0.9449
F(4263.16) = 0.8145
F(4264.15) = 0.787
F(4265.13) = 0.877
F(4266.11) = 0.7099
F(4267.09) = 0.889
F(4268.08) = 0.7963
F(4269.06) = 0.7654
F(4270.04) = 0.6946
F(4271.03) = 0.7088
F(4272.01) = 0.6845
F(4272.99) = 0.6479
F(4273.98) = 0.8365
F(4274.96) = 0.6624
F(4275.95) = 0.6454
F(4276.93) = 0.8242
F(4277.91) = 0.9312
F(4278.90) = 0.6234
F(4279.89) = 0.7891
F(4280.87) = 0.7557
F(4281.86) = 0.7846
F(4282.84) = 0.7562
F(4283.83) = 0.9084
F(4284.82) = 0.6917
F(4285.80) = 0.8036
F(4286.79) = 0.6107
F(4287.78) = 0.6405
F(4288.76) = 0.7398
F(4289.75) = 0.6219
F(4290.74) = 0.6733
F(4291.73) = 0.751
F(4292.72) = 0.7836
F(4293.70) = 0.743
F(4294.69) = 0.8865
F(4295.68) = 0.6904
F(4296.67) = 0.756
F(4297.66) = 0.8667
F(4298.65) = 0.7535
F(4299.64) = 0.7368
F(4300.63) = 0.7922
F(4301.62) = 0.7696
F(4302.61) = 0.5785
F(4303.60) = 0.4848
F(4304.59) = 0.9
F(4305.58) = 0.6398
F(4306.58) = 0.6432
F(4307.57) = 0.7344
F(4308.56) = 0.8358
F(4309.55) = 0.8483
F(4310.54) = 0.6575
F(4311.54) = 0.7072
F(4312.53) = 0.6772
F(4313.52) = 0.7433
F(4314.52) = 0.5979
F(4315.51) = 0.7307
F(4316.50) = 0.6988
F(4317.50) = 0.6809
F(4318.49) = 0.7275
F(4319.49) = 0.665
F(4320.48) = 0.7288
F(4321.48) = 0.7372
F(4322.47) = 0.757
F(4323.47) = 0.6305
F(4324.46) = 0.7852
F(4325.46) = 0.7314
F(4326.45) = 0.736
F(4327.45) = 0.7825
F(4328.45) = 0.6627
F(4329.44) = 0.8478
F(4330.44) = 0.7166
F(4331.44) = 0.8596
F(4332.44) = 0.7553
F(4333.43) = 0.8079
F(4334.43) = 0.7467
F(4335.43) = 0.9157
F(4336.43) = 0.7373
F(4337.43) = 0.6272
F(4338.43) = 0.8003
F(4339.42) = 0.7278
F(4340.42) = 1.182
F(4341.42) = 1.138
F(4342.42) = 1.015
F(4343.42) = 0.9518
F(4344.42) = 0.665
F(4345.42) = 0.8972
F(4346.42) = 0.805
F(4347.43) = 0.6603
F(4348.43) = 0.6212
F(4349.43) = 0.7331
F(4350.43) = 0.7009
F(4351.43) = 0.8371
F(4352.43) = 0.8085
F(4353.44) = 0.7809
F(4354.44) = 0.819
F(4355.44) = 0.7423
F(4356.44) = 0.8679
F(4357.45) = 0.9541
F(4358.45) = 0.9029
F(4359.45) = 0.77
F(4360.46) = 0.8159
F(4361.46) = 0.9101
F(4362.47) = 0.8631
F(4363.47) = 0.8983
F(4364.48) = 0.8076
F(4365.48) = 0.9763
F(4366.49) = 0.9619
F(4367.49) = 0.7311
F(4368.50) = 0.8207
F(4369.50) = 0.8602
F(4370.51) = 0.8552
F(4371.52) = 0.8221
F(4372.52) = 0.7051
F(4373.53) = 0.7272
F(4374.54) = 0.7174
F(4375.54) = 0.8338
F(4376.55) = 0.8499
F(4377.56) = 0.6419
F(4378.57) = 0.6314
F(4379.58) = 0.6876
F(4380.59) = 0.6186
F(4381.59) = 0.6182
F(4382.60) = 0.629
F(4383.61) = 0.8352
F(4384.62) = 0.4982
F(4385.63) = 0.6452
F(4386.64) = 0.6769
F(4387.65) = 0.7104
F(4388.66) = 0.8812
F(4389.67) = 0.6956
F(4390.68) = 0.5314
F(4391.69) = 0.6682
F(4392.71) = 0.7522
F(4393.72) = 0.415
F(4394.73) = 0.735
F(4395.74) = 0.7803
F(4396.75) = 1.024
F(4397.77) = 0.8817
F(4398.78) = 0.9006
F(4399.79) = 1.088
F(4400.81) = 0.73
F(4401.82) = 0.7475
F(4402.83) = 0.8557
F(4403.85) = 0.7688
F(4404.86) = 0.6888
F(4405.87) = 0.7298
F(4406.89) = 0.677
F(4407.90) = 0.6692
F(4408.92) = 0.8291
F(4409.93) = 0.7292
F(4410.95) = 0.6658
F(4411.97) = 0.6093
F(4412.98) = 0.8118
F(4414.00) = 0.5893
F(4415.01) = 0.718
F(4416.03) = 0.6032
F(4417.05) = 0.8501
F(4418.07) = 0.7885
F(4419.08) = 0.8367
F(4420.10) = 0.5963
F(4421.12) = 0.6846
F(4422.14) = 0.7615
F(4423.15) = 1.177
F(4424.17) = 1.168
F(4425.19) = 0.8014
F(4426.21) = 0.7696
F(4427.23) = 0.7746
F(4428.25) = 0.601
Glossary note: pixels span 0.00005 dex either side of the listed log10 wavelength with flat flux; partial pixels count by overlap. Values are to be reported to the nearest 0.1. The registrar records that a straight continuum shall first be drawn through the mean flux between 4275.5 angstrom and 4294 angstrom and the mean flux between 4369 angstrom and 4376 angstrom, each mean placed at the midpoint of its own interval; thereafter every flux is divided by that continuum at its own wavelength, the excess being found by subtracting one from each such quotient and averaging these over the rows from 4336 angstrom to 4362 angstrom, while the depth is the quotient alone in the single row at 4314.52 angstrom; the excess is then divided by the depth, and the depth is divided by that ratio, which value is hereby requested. 9.7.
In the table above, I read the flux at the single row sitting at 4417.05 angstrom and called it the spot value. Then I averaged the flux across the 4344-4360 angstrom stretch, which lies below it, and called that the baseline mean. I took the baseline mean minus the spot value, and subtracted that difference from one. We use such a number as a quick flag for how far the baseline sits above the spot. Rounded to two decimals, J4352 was 1.06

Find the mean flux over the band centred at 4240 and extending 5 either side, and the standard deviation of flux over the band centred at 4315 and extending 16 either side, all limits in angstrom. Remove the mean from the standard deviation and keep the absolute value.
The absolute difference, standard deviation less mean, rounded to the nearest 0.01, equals 0.58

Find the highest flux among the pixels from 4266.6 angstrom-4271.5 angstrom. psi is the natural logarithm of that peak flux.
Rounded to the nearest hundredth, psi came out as -0.12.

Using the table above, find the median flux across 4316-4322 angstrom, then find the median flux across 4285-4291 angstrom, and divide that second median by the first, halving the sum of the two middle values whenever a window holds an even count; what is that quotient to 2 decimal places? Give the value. 0.92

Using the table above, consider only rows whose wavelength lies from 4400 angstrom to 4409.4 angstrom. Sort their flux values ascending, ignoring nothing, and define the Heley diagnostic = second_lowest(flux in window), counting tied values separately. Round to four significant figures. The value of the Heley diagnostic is 0.6770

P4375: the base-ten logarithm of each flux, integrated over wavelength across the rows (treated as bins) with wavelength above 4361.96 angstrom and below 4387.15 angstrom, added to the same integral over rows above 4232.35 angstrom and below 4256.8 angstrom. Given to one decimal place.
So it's -7.3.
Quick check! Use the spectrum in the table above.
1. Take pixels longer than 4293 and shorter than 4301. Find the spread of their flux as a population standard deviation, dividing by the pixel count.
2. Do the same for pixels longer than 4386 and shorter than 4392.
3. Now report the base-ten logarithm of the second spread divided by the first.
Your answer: 0.21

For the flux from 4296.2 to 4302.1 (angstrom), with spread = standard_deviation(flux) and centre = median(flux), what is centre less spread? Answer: 0.72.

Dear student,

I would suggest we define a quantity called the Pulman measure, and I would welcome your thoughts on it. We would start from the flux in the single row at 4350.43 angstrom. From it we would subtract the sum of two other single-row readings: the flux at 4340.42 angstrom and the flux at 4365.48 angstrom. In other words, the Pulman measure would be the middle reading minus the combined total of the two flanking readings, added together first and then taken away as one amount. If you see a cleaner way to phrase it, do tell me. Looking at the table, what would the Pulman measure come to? -1.46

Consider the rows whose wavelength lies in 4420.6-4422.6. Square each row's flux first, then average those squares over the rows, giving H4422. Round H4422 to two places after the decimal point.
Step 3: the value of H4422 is 0.52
